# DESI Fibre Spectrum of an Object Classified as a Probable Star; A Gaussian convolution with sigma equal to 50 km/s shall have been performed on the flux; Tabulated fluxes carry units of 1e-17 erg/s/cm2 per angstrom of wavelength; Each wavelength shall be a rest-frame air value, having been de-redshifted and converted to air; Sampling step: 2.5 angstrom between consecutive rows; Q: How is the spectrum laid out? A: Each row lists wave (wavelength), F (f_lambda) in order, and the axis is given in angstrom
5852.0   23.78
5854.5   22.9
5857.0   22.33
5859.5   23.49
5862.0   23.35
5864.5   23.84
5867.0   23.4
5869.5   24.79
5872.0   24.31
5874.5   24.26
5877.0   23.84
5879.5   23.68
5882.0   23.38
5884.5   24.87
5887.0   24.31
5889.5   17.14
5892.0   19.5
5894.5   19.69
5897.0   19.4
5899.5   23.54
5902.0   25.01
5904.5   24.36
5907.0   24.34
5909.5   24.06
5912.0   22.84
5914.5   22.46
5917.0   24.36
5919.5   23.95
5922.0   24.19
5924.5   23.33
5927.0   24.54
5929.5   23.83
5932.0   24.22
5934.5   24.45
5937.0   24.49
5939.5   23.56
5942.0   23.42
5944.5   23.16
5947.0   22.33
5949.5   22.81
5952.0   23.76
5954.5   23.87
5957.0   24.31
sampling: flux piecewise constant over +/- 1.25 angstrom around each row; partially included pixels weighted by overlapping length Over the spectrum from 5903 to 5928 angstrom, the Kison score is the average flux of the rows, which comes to 23.8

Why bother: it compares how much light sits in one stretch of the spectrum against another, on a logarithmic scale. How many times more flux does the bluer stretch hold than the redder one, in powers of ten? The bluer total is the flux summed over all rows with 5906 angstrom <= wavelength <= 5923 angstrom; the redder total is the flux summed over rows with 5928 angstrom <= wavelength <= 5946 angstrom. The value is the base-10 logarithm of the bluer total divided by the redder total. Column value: 0.00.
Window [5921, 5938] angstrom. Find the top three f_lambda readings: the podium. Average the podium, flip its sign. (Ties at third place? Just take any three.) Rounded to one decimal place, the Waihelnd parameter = -24.5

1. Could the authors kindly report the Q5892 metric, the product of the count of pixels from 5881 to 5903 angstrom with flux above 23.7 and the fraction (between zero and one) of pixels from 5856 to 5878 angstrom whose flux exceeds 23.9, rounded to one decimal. 1.0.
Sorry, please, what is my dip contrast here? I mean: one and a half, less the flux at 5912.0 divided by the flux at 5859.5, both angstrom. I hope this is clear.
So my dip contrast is 0.53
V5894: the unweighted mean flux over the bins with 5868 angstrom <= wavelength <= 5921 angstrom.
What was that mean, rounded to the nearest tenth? 23.1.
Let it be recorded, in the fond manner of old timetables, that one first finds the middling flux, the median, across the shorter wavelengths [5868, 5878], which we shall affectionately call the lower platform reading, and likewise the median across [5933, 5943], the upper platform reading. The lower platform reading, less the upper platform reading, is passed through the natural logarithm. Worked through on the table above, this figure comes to -1.3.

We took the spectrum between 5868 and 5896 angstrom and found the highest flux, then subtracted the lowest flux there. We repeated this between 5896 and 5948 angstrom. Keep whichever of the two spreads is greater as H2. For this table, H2 8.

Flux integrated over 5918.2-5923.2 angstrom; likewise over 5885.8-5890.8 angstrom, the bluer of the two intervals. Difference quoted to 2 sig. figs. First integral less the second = 17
